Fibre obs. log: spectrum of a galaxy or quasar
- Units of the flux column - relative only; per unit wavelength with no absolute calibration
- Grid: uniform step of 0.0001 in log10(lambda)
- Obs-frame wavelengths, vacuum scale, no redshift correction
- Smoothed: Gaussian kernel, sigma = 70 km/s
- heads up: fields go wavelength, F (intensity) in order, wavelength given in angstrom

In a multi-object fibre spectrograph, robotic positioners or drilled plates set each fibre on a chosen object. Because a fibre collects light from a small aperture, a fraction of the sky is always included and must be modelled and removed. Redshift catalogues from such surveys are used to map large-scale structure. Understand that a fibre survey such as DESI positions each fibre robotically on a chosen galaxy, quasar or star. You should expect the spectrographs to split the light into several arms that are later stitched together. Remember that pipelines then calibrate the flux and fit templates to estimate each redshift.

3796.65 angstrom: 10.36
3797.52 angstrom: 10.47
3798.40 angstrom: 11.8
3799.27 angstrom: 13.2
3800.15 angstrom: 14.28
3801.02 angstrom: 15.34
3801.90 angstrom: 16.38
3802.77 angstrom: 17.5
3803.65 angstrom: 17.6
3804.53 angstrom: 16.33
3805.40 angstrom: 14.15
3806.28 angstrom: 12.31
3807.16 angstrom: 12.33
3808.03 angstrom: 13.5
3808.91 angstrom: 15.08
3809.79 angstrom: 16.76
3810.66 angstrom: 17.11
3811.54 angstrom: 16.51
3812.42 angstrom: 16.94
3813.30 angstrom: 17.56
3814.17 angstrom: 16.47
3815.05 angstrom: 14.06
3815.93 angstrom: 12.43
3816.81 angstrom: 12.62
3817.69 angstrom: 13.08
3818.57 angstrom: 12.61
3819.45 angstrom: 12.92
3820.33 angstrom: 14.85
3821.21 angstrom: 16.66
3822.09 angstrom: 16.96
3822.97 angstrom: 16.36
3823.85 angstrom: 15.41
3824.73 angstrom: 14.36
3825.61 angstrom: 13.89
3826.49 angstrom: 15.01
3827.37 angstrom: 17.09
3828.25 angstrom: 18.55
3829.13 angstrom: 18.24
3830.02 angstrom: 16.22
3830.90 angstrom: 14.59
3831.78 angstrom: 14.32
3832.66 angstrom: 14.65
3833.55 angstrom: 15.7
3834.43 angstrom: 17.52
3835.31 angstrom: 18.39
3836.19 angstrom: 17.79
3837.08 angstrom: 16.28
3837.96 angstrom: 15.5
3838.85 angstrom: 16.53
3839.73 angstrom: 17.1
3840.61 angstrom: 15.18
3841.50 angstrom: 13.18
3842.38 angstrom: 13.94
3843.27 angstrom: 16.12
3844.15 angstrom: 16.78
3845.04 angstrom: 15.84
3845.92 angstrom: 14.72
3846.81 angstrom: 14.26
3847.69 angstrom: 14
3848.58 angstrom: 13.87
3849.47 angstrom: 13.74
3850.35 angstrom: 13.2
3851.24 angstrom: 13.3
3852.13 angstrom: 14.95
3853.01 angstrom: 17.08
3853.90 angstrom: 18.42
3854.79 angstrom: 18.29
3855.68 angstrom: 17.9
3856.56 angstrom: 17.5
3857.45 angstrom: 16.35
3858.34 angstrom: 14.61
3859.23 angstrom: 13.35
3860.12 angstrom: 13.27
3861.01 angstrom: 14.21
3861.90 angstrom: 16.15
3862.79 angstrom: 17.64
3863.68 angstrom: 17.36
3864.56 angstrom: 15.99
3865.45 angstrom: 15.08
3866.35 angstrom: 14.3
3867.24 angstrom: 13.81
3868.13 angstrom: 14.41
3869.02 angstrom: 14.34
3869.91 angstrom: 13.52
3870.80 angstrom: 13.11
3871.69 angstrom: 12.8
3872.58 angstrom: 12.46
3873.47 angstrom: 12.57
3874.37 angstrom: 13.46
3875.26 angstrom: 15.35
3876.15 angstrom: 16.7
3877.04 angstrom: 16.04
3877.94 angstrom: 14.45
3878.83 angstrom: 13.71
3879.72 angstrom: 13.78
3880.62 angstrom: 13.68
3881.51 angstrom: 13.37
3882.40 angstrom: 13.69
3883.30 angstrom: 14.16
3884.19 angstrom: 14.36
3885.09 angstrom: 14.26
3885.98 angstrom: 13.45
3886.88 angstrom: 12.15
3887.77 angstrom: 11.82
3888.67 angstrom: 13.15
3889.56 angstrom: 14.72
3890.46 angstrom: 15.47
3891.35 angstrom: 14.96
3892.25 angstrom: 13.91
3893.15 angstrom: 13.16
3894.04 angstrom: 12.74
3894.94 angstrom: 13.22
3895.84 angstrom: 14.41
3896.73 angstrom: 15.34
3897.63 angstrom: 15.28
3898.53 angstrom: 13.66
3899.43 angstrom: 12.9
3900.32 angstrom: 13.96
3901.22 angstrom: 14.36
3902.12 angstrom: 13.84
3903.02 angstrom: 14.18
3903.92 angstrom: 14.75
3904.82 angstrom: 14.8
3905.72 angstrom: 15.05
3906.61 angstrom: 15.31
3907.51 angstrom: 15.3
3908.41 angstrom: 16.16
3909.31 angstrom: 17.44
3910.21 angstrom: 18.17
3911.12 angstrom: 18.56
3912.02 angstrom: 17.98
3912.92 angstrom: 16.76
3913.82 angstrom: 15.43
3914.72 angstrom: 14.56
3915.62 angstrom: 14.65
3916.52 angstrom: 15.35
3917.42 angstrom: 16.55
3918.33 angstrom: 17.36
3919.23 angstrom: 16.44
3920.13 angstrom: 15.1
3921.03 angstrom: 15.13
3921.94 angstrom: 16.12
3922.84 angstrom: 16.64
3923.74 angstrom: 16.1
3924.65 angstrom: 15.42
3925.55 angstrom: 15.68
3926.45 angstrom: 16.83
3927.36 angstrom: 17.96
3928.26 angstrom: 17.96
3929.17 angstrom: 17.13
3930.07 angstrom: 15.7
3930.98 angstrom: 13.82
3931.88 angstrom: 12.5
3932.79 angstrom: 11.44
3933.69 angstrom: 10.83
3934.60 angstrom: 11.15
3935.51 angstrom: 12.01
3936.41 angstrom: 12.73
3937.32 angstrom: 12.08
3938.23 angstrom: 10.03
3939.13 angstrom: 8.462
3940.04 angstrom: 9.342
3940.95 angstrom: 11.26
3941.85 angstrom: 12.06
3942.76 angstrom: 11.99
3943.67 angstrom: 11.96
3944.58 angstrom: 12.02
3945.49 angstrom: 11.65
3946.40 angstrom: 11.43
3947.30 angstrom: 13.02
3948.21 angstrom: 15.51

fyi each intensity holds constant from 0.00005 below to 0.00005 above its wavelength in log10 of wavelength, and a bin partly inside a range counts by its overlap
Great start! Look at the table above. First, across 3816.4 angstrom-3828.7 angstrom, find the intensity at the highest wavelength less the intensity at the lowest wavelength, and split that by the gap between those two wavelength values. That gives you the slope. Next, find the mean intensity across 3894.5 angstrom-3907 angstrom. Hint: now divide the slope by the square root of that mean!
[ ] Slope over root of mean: 0.14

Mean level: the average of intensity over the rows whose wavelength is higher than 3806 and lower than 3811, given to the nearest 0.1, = 14.5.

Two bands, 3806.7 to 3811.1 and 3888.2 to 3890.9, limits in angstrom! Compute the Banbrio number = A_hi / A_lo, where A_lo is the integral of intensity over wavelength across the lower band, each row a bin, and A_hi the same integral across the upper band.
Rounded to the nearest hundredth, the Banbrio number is 0.59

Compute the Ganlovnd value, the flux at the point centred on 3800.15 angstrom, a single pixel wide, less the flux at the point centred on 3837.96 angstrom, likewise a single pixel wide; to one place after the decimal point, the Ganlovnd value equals -1.2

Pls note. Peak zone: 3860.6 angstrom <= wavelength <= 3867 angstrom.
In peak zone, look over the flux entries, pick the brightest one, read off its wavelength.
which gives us 3862.79 angstrom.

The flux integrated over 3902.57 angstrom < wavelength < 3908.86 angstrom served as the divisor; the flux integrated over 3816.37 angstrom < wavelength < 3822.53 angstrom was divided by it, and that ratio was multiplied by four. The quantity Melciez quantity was 3.7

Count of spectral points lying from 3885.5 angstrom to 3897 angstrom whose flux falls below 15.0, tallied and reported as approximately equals 11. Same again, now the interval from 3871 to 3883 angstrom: 10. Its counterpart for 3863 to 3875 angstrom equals 10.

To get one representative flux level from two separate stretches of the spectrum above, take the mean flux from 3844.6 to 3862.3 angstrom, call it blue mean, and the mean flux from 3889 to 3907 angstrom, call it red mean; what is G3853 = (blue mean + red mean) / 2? 14.8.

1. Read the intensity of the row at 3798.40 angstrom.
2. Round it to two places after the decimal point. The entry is 11.80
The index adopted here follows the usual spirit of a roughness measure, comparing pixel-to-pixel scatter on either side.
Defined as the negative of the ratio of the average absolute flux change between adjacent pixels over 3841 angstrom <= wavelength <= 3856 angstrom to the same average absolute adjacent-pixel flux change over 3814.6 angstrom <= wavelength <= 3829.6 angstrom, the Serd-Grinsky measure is -0.85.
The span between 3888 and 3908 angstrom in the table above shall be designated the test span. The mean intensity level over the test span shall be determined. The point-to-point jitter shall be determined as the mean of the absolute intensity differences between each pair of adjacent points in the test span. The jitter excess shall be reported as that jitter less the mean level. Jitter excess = -13.6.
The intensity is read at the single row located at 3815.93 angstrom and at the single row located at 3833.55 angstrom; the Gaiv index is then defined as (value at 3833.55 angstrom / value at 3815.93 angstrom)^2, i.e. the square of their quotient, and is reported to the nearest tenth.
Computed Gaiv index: 1.6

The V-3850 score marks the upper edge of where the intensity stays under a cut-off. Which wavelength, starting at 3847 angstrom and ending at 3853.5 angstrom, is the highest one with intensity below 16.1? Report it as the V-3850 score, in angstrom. 3852.13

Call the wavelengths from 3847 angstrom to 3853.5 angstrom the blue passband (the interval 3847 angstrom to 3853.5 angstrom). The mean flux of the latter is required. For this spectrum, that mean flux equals 14.3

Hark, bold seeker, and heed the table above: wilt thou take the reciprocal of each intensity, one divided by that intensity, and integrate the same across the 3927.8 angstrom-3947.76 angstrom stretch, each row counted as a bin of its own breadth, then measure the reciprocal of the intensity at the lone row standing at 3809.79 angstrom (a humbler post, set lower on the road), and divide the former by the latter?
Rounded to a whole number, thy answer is 28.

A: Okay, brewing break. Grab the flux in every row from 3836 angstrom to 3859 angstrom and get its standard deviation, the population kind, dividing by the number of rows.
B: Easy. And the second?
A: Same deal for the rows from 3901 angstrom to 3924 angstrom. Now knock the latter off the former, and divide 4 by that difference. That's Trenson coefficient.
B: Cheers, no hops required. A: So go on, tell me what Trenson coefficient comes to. 11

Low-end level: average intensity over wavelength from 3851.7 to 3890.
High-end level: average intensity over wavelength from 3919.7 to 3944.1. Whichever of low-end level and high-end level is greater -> 14.7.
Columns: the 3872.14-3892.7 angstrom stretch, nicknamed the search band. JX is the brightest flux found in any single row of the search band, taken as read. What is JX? 16.7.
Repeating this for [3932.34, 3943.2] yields 12.73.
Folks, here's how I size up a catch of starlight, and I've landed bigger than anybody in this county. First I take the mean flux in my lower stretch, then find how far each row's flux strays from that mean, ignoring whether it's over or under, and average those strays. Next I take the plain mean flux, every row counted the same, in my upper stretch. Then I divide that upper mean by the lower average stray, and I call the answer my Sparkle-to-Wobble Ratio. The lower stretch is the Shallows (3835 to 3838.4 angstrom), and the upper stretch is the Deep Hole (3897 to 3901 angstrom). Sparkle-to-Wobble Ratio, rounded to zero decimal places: 13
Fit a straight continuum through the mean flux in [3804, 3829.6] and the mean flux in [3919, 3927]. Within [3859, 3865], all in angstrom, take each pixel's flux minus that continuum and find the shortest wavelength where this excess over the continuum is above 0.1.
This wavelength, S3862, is 3861.90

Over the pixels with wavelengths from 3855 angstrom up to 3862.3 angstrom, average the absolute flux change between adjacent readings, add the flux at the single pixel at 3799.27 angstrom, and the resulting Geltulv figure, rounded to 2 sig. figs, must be 14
